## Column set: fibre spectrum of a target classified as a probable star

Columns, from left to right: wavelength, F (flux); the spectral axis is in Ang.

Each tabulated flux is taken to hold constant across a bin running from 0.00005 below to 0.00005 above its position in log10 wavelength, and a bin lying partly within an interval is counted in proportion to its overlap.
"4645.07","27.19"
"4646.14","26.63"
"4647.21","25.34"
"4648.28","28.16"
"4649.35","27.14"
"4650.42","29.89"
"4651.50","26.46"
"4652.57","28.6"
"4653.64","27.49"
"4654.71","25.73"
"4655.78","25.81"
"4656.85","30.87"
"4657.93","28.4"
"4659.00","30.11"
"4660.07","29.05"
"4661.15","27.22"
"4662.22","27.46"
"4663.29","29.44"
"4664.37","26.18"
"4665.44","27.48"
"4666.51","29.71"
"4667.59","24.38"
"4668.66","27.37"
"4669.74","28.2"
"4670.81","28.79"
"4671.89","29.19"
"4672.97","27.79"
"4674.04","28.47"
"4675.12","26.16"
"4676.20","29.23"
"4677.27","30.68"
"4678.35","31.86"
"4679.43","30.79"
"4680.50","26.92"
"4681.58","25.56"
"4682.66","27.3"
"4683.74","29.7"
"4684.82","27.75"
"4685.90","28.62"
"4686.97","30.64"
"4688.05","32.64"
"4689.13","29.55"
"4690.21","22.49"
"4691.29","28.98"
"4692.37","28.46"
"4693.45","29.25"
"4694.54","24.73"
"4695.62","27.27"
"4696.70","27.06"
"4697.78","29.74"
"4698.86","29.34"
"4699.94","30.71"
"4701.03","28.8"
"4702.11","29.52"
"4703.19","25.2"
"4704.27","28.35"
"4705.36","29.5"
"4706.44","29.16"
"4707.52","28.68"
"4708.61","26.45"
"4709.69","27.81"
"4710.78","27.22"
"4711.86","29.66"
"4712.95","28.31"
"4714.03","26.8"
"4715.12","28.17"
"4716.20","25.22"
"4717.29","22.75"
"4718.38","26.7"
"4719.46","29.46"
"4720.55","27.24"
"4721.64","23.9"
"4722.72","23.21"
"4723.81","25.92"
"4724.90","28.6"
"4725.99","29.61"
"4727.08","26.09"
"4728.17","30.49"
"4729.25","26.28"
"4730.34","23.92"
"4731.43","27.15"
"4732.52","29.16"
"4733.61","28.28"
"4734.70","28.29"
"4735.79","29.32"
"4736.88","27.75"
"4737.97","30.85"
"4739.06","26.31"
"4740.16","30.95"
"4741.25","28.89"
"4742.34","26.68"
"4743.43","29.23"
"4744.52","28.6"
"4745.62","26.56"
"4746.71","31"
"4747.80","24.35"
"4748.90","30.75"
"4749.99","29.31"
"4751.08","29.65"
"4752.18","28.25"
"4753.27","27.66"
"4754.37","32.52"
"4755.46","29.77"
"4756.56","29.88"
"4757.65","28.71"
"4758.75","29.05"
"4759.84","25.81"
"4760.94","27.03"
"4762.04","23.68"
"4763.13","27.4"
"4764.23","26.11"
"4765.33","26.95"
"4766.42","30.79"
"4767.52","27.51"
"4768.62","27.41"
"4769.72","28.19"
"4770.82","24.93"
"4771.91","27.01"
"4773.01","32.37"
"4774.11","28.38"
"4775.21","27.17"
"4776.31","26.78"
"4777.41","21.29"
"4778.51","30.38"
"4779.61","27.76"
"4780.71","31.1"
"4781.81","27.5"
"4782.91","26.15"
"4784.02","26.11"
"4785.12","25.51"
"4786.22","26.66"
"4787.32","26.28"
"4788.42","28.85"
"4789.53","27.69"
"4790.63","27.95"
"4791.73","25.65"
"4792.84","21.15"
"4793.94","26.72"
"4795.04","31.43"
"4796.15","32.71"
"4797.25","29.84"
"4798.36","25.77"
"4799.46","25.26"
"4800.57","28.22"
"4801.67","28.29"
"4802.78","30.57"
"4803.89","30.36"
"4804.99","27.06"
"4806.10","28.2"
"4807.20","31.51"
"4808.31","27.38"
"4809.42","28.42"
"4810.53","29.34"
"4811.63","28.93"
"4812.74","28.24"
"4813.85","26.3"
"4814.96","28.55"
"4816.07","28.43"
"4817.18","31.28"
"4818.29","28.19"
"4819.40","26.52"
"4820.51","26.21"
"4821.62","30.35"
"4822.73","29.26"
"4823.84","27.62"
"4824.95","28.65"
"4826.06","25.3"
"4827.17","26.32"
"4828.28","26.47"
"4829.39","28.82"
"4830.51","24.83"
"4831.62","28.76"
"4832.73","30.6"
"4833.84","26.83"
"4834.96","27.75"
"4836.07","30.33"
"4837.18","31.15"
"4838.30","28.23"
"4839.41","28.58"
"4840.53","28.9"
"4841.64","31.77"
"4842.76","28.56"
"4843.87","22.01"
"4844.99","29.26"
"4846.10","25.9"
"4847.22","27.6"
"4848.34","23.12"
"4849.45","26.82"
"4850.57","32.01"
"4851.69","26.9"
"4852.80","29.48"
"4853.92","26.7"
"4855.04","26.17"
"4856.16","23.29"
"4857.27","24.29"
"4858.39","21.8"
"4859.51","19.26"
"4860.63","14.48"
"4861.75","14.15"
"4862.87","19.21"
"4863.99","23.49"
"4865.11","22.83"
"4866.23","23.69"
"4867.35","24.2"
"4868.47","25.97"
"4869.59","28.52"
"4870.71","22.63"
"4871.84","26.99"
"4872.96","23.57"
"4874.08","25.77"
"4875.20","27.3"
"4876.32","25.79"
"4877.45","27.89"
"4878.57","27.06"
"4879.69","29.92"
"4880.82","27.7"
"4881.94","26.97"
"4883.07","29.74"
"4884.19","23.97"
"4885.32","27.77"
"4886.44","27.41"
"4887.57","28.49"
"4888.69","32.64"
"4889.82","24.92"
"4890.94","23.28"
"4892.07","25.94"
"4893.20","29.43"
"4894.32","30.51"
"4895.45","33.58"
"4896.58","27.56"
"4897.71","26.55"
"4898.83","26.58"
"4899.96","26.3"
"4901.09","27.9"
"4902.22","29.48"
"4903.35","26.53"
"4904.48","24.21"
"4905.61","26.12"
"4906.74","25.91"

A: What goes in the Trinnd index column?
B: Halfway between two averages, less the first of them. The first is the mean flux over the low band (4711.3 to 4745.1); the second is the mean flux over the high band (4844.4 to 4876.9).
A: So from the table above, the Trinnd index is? -1.5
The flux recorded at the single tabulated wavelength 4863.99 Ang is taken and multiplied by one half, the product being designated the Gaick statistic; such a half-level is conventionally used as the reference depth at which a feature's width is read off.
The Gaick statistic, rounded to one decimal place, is 11.7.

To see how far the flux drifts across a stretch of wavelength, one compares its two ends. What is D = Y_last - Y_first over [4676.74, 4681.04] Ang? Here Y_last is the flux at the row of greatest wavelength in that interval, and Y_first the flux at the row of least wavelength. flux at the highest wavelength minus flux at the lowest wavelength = -4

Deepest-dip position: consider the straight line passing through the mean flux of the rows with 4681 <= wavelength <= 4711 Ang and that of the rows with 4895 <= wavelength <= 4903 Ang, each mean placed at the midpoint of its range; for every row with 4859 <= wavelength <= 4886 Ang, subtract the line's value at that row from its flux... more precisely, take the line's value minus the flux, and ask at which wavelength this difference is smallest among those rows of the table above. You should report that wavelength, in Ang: 4879.69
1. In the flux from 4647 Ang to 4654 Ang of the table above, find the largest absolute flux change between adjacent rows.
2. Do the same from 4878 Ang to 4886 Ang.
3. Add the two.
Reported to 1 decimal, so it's 9.2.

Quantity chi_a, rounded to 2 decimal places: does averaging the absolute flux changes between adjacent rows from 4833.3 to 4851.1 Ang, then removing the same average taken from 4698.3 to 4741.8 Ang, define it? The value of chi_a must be 0.86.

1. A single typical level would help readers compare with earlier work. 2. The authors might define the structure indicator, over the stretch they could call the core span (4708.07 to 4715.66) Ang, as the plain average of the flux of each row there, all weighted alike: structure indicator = 27.8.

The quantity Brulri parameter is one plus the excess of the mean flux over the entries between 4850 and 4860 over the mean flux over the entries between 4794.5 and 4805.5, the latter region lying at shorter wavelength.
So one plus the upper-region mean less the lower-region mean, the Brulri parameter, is -2.4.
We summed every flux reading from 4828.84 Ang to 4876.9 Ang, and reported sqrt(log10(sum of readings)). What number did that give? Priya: 1.74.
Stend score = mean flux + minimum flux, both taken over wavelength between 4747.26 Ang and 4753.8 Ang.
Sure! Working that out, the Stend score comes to 53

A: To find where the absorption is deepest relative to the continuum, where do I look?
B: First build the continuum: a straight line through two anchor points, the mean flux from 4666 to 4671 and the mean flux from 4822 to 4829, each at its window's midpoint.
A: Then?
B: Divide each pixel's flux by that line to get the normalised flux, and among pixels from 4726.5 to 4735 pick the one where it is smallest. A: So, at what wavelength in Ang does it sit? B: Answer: 4730.34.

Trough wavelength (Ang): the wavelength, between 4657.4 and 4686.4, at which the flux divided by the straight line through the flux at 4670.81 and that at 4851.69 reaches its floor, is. 4667.59 Ang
